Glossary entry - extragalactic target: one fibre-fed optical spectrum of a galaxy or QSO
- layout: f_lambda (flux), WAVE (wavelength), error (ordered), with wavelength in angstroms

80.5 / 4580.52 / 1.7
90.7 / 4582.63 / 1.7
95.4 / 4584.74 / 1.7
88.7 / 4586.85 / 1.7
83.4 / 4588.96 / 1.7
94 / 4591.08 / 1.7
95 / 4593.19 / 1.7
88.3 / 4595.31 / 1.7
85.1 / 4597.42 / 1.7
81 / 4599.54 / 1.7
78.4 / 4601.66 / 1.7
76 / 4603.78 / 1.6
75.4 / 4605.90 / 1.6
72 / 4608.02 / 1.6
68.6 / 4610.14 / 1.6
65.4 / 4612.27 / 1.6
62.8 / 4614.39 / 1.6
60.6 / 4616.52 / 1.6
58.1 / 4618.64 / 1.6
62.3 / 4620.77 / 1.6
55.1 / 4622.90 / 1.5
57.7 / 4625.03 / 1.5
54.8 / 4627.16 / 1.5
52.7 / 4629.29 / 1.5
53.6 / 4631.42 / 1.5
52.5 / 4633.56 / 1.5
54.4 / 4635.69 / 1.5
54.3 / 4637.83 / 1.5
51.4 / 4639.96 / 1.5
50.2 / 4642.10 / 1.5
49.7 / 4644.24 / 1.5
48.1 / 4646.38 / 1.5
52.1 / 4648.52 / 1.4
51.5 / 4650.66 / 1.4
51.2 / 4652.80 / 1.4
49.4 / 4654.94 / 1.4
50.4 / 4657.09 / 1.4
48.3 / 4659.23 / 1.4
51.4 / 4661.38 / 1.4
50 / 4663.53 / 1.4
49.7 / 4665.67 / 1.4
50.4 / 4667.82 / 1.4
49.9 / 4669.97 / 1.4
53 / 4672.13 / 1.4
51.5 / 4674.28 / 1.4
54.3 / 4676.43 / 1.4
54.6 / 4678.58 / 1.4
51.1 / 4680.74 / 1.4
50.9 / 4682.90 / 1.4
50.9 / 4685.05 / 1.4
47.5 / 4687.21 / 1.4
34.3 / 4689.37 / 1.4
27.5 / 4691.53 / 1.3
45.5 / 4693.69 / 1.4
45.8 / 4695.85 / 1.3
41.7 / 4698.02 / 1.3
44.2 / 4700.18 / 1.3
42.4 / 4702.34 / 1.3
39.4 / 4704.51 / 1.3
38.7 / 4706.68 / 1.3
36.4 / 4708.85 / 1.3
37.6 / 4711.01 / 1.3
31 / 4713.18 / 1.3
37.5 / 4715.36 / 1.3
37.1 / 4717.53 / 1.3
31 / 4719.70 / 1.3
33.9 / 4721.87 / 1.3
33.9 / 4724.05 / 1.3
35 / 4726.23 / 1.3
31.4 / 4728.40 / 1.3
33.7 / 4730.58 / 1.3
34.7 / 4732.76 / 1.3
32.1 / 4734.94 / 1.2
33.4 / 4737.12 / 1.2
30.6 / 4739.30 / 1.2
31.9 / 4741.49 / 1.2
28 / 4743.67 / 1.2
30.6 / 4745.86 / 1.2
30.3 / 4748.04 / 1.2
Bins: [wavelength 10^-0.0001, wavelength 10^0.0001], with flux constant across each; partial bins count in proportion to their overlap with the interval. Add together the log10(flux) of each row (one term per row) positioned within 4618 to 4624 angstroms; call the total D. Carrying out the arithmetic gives 5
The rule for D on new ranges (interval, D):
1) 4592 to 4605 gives 12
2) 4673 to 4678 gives 3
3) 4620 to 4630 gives 9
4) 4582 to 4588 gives 6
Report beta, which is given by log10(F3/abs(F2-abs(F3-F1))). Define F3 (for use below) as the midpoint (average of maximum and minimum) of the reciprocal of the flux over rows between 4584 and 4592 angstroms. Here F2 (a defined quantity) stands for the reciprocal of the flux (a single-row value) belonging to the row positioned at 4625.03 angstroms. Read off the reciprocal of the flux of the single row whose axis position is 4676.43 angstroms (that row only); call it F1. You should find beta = 0.04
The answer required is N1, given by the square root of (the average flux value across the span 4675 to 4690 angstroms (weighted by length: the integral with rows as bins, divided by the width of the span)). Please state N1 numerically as 7.0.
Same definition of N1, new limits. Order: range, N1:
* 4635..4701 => 7.0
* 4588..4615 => 8.9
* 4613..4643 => 7.5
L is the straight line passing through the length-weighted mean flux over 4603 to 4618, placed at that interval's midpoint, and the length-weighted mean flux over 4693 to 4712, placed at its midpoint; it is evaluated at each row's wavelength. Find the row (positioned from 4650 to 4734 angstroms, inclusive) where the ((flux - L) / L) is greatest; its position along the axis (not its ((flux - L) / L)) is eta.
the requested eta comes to 4678.58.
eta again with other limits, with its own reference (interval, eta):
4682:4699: 4685.05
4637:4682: 4678.58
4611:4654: 4612.27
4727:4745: 4737.12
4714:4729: 4726.23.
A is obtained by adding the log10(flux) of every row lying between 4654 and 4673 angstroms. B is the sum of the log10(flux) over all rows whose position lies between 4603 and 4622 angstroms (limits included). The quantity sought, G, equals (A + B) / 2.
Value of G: 15.9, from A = 15.3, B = 16.4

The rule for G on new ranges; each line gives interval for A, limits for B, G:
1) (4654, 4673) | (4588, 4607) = 16.3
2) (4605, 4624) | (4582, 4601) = 16.9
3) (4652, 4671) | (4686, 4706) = 14.9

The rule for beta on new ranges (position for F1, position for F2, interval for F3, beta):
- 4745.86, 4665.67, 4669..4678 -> 0.46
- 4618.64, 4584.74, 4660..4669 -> 0.40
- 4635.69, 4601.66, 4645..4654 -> 0.25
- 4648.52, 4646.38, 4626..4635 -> -0.04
